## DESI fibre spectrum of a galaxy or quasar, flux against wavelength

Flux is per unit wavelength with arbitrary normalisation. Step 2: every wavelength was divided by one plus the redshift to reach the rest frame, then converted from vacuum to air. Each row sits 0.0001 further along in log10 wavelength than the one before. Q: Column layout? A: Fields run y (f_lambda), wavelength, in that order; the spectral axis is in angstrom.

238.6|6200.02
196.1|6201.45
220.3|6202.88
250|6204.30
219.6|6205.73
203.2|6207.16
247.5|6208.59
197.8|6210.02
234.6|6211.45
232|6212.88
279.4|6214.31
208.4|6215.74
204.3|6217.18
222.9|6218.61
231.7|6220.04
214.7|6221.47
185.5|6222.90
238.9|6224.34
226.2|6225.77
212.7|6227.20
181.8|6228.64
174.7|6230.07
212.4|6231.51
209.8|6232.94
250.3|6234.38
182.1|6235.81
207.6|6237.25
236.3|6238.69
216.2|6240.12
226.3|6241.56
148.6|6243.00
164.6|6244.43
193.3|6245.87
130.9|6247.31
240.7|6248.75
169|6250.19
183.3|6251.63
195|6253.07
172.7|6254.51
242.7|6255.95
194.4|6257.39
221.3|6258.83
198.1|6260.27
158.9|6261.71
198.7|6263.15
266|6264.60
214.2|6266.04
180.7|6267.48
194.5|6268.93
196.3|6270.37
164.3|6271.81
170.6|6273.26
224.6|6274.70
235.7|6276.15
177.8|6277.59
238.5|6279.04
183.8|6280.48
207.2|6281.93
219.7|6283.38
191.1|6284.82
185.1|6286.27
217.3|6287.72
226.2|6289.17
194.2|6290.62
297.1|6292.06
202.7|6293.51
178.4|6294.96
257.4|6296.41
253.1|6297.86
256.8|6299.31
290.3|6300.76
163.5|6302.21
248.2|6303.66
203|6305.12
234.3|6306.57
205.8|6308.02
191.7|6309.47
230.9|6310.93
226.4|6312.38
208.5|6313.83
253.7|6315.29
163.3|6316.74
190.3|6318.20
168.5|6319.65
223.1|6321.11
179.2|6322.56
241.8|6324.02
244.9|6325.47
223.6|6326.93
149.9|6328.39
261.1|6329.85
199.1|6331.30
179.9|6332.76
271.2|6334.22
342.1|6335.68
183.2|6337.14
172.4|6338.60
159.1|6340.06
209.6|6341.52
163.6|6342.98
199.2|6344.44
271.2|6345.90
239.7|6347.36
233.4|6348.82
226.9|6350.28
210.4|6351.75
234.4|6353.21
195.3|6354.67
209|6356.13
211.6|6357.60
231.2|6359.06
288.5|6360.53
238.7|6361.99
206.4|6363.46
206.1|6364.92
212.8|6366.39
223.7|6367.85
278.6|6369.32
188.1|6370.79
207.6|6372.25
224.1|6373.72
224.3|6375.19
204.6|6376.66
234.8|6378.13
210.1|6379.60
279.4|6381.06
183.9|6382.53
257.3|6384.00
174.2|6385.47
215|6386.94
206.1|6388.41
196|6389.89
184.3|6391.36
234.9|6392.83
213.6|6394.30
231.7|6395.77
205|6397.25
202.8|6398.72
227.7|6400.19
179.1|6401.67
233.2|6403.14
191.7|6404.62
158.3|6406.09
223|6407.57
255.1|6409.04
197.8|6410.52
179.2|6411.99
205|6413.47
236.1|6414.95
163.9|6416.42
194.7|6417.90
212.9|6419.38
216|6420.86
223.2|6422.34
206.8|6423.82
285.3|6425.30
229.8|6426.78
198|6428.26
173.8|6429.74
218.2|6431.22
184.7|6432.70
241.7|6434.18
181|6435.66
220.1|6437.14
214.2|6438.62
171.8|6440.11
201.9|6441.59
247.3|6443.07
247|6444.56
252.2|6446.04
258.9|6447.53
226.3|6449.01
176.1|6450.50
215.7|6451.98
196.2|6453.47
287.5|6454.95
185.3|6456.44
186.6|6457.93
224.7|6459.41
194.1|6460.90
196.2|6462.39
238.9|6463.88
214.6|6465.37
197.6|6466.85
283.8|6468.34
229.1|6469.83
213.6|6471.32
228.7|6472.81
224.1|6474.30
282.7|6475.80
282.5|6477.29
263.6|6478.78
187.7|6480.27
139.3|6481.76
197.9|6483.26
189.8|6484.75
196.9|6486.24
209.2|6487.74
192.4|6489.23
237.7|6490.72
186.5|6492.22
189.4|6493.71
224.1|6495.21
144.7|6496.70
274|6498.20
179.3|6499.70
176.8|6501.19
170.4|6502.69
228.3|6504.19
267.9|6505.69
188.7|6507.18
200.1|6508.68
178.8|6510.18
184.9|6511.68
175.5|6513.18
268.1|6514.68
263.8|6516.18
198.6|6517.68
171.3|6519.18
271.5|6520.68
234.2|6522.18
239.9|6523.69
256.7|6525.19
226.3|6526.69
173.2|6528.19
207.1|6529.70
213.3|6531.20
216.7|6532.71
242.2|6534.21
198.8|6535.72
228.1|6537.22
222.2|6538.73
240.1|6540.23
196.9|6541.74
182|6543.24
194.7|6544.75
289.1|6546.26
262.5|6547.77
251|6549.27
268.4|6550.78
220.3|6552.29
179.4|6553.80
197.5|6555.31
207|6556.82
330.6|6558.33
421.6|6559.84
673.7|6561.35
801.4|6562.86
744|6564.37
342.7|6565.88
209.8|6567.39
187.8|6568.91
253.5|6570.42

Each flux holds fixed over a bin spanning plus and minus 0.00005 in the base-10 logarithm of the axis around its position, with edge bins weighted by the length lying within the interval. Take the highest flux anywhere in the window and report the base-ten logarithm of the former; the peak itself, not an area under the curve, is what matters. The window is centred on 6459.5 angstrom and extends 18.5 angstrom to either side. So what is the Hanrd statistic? 2.46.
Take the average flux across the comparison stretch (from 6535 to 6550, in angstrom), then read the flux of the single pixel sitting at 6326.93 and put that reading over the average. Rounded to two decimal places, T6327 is 0.99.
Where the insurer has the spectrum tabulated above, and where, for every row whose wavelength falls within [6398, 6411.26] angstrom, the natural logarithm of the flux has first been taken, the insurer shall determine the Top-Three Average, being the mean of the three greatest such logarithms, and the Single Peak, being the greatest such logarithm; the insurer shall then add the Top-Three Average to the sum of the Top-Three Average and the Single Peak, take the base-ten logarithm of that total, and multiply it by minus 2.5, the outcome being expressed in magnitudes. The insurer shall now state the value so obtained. -3.04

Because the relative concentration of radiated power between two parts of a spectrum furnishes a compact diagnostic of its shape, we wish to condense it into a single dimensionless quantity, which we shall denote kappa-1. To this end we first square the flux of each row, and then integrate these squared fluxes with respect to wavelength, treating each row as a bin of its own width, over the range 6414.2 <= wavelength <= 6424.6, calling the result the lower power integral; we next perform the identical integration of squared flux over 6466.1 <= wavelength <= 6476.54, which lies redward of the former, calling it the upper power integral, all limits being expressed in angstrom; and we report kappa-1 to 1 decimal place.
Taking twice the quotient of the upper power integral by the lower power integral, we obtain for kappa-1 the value 2.6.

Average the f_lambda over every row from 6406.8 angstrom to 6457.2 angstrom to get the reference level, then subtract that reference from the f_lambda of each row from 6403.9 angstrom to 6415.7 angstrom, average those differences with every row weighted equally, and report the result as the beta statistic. -10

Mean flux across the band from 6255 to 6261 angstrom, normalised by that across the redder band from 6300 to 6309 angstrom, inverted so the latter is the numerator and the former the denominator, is 1.05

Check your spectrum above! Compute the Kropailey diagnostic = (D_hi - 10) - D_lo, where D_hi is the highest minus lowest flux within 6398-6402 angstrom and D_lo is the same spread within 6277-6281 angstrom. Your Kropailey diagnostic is -22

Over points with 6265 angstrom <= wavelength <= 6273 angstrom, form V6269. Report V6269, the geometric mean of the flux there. 189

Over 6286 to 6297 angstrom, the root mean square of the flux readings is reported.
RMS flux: 223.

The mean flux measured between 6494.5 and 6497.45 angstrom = 184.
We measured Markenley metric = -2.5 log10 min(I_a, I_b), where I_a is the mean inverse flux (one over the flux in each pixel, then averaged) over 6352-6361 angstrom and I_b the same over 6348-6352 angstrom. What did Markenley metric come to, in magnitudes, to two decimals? 5.88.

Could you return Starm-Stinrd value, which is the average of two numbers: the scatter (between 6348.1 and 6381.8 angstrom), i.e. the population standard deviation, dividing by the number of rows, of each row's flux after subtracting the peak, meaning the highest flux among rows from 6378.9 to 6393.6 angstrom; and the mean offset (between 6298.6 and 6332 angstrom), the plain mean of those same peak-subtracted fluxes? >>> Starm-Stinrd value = -19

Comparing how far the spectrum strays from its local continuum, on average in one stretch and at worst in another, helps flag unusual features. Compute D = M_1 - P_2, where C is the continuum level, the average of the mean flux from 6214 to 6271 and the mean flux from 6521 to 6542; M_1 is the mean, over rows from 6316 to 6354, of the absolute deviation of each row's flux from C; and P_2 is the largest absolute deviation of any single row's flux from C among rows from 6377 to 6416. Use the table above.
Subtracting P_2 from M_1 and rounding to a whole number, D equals -31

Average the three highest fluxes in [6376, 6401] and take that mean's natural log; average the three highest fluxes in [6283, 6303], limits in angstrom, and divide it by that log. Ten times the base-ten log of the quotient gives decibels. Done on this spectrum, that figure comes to 17.1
